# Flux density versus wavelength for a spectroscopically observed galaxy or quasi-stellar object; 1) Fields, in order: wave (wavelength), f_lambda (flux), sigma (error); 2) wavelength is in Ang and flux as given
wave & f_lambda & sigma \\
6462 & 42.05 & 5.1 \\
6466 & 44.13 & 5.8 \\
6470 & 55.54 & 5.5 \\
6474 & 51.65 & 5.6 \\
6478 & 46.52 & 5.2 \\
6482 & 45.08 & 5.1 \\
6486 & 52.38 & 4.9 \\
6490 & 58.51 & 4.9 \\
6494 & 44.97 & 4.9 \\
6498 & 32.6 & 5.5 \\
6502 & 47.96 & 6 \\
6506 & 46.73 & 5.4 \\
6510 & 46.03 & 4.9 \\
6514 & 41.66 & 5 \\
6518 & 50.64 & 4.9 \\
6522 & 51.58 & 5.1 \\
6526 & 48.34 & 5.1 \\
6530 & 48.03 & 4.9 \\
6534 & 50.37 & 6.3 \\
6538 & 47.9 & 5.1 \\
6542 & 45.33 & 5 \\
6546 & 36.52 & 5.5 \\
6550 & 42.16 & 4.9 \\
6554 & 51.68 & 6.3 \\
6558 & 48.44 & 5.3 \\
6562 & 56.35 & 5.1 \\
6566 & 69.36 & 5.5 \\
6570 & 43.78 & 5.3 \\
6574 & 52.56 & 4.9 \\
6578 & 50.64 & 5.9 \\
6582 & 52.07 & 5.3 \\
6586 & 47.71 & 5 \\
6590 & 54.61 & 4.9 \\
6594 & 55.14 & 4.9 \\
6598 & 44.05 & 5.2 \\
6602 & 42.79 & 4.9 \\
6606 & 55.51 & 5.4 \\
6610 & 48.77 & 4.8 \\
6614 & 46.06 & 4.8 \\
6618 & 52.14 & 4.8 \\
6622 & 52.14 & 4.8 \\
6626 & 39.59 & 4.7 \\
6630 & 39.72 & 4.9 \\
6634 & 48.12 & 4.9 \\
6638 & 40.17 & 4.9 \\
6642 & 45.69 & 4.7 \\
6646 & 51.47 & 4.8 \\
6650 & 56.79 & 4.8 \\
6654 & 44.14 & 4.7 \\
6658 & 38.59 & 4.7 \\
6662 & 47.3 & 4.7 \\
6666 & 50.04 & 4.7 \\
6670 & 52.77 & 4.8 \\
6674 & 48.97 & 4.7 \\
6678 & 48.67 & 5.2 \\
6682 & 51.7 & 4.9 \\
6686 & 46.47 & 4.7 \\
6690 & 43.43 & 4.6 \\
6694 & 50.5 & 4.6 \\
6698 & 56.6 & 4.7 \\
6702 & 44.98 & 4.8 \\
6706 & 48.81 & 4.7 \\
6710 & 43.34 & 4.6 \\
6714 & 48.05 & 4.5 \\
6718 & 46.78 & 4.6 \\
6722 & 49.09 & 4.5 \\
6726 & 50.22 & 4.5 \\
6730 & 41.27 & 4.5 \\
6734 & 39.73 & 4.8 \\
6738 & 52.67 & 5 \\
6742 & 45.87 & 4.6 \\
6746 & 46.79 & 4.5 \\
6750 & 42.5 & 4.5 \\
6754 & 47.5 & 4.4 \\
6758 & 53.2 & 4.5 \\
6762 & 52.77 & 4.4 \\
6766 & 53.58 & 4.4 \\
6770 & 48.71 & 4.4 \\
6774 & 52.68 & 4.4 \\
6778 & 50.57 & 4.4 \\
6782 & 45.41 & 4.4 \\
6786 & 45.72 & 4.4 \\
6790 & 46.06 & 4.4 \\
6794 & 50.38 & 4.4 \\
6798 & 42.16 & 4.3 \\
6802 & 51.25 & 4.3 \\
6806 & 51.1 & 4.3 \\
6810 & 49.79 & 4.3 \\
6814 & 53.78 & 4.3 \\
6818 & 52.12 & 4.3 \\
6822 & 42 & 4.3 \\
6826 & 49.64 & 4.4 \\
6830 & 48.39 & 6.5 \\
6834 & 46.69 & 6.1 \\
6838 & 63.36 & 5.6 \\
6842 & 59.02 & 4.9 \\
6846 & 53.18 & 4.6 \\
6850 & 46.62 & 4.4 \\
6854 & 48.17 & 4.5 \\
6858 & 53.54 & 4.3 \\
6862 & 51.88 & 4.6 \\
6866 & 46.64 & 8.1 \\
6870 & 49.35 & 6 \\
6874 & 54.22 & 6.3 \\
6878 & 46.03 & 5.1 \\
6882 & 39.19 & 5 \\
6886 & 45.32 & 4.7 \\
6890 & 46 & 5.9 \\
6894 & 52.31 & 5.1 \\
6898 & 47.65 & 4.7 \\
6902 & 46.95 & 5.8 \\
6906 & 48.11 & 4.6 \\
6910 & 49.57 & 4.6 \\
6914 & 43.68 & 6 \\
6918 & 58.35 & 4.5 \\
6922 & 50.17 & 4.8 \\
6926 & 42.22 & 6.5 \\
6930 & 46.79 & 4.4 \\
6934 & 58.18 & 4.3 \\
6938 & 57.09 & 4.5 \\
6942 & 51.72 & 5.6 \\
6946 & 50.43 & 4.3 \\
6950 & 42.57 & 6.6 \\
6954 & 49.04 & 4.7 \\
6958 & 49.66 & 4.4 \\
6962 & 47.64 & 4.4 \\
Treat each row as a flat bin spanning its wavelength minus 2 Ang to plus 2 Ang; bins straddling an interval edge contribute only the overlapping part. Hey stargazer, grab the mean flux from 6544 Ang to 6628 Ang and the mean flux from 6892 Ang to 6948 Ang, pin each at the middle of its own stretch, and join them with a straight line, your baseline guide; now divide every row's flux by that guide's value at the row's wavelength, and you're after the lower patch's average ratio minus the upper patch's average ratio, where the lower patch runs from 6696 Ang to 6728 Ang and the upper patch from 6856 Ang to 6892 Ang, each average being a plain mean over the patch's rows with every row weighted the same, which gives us 0.01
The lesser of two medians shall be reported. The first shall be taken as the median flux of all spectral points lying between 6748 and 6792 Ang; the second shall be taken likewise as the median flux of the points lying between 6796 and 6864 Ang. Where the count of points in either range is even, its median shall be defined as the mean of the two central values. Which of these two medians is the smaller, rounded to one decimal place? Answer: 48.7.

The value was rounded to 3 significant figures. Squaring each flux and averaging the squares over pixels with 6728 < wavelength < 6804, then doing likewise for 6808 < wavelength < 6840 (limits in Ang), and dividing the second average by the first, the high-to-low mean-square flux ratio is 1.13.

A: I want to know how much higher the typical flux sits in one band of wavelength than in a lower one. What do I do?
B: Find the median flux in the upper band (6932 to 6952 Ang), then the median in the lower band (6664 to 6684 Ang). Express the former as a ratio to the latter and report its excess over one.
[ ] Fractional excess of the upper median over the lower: 0.034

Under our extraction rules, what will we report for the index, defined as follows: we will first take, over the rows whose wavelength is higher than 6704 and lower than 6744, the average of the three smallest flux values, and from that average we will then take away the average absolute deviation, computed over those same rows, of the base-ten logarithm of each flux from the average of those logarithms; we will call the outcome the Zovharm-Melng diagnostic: 41.4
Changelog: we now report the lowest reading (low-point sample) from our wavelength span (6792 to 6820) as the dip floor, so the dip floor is 42.16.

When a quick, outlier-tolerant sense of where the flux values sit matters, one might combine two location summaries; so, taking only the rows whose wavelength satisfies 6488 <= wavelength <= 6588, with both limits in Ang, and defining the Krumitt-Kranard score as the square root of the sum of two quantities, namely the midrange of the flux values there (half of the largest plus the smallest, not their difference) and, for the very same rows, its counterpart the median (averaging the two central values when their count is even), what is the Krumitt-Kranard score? 10.0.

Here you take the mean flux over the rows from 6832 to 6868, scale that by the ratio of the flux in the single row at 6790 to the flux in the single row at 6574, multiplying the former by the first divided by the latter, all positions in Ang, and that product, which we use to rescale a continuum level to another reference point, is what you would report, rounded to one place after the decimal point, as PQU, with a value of 45.7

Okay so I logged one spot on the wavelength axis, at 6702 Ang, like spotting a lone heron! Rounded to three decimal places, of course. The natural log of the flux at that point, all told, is 3.806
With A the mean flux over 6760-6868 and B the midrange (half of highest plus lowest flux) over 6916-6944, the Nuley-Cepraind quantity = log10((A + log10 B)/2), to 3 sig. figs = 1.41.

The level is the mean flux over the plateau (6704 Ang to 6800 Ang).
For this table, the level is 47.7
